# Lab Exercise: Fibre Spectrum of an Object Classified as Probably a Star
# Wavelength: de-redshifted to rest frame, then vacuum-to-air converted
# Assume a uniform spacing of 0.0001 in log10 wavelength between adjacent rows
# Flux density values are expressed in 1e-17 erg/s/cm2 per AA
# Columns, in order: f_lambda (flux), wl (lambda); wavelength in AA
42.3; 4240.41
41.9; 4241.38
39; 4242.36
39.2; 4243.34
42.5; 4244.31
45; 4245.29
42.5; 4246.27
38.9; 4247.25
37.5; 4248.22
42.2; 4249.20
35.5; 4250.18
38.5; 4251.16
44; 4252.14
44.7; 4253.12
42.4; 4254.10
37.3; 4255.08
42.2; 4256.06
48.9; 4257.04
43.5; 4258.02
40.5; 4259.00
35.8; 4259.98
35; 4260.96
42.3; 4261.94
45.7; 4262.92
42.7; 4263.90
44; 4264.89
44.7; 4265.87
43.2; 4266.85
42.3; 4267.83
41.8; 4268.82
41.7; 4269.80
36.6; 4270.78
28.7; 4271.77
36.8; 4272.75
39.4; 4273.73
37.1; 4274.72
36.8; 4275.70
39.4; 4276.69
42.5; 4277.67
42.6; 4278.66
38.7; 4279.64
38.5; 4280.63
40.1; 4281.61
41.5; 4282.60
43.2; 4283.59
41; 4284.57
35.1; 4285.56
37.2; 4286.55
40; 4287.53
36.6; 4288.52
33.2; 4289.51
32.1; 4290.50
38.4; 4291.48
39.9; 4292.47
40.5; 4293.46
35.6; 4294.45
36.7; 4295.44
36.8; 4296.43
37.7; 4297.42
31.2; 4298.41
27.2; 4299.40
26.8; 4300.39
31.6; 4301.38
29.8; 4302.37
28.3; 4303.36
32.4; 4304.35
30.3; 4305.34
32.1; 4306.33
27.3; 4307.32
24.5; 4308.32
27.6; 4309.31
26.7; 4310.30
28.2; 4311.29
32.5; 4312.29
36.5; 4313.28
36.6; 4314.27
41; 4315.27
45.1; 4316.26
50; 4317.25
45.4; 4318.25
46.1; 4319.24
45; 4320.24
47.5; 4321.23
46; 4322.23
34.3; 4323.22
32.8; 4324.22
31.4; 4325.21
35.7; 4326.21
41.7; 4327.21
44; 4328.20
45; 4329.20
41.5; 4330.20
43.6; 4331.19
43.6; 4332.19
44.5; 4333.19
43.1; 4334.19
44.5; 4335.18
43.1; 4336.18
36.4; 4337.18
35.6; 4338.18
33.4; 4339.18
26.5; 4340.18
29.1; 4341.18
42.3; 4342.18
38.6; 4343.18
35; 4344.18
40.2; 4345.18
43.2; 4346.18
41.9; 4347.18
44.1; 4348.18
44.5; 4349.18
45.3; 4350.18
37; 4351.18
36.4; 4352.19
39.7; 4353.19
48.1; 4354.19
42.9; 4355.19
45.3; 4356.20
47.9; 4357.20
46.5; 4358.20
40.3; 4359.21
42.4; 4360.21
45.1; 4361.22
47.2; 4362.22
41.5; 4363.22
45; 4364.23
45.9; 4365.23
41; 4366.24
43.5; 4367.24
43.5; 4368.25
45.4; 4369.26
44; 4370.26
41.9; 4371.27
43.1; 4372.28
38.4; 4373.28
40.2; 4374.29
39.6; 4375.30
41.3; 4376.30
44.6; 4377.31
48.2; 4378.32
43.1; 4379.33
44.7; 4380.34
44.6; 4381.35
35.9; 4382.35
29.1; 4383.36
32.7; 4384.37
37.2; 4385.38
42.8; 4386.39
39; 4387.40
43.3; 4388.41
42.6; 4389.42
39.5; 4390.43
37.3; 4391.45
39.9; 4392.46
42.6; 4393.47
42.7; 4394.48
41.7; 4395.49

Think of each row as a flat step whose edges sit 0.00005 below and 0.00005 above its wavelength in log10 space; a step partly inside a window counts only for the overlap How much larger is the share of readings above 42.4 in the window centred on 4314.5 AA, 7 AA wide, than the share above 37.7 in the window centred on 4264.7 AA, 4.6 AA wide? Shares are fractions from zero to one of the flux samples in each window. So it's -0.7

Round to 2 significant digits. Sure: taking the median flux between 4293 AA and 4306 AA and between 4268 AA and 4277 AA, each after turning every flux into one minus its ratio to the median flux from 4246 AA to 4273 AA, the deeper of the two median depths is 0.25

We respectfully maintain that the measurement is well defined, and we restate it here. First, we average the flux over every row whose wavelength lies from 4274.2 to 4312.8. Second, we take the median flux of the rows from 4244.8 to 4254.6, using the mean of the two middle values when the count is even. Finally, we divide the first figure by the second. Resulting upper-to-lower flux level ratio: 0.82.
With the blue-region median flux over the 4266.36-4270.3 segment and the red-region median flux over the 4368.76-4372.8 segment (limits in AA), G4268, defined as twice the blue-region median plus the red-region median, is 128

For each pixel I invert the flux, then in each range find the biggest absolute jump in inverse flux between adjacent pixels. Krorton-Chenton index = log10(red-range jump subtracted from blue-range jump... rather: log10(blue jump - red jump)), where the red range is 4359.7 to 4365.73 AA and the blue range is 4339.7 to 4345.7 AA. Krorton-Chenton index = -2.11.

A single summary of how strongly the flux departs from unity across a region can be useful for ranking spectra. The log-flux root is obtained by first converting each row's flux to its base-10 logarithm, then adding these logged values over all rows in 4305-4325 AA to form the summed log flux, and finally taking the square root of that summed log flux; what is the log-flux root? 5.58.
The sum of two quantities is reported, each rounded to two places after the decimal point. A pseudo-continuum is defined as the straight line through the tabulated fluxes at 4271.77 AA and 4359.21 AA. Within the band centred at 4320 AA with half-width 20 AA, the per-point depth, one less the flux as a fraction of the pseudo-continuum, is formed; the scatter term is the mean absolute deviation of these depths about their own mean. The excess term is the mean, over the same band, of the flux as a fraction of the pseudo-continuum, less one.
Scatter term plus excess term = 0.22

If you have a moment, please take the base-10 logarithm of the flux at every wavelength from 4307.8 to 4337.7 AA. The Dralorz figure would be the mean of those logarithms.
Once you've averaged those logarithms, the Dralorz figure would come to 1.589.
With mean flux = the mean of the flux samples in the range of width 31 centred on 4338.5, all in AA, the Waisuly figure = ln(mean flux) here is 3.67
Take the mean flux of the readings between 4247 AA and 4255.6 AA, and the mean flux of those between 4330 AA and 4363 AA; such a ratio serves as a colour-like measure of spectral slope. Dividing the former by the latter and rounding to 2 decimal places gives 0.97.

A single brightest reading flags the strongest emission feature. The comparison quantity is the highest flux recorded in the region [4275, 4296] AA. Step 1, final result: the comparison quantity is 43.2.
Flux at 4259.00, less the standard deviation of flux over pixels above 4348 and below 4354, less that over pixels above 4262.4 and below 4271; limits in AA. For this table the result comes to 34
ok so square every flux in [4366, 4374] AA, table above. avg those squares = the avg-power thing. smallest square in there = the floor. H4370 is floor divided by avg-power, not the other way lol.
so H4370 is 0.811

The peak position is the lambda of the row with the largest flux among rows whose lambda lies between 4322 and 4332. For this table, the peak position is 4322.23 AA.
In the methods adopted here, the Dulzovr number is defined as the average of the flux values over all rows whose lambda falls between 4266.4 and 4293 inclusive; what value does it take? 38.7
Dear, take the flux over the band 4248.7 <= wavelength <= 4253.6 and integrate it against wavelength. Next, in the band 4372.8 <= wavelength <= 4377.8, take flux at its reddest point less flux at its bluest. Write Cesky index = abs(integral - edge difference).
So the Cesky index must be 194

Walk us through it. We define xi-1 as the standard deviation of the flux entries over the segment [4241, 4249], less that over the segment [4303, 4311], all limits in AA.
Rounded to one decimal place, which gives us -0.2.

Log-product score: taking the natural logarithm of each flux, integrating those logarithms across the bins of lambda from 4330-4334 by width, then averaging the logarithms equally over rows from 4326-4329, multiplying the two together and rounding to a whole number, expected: 56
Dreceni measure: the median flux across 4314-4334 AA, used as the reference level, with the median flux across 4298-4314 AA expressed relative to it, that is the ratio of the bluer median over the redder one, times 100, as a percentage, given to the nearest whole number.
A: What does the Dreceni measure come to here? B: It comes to 66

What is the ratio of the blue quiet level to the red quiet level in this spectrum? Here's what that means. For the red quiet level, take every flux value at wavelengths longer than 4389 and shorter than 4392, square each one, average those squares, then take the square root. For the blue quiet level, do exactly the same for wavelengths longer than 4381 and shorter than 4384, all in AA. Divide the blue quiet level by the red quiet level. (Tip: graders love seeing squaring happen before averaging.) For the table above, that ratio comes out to 0.93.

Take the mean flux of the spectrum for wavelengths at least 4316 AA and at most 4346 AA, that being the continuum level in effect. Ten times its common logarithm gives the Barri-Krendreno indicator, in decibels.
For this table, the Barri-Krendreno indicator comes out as 16.1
